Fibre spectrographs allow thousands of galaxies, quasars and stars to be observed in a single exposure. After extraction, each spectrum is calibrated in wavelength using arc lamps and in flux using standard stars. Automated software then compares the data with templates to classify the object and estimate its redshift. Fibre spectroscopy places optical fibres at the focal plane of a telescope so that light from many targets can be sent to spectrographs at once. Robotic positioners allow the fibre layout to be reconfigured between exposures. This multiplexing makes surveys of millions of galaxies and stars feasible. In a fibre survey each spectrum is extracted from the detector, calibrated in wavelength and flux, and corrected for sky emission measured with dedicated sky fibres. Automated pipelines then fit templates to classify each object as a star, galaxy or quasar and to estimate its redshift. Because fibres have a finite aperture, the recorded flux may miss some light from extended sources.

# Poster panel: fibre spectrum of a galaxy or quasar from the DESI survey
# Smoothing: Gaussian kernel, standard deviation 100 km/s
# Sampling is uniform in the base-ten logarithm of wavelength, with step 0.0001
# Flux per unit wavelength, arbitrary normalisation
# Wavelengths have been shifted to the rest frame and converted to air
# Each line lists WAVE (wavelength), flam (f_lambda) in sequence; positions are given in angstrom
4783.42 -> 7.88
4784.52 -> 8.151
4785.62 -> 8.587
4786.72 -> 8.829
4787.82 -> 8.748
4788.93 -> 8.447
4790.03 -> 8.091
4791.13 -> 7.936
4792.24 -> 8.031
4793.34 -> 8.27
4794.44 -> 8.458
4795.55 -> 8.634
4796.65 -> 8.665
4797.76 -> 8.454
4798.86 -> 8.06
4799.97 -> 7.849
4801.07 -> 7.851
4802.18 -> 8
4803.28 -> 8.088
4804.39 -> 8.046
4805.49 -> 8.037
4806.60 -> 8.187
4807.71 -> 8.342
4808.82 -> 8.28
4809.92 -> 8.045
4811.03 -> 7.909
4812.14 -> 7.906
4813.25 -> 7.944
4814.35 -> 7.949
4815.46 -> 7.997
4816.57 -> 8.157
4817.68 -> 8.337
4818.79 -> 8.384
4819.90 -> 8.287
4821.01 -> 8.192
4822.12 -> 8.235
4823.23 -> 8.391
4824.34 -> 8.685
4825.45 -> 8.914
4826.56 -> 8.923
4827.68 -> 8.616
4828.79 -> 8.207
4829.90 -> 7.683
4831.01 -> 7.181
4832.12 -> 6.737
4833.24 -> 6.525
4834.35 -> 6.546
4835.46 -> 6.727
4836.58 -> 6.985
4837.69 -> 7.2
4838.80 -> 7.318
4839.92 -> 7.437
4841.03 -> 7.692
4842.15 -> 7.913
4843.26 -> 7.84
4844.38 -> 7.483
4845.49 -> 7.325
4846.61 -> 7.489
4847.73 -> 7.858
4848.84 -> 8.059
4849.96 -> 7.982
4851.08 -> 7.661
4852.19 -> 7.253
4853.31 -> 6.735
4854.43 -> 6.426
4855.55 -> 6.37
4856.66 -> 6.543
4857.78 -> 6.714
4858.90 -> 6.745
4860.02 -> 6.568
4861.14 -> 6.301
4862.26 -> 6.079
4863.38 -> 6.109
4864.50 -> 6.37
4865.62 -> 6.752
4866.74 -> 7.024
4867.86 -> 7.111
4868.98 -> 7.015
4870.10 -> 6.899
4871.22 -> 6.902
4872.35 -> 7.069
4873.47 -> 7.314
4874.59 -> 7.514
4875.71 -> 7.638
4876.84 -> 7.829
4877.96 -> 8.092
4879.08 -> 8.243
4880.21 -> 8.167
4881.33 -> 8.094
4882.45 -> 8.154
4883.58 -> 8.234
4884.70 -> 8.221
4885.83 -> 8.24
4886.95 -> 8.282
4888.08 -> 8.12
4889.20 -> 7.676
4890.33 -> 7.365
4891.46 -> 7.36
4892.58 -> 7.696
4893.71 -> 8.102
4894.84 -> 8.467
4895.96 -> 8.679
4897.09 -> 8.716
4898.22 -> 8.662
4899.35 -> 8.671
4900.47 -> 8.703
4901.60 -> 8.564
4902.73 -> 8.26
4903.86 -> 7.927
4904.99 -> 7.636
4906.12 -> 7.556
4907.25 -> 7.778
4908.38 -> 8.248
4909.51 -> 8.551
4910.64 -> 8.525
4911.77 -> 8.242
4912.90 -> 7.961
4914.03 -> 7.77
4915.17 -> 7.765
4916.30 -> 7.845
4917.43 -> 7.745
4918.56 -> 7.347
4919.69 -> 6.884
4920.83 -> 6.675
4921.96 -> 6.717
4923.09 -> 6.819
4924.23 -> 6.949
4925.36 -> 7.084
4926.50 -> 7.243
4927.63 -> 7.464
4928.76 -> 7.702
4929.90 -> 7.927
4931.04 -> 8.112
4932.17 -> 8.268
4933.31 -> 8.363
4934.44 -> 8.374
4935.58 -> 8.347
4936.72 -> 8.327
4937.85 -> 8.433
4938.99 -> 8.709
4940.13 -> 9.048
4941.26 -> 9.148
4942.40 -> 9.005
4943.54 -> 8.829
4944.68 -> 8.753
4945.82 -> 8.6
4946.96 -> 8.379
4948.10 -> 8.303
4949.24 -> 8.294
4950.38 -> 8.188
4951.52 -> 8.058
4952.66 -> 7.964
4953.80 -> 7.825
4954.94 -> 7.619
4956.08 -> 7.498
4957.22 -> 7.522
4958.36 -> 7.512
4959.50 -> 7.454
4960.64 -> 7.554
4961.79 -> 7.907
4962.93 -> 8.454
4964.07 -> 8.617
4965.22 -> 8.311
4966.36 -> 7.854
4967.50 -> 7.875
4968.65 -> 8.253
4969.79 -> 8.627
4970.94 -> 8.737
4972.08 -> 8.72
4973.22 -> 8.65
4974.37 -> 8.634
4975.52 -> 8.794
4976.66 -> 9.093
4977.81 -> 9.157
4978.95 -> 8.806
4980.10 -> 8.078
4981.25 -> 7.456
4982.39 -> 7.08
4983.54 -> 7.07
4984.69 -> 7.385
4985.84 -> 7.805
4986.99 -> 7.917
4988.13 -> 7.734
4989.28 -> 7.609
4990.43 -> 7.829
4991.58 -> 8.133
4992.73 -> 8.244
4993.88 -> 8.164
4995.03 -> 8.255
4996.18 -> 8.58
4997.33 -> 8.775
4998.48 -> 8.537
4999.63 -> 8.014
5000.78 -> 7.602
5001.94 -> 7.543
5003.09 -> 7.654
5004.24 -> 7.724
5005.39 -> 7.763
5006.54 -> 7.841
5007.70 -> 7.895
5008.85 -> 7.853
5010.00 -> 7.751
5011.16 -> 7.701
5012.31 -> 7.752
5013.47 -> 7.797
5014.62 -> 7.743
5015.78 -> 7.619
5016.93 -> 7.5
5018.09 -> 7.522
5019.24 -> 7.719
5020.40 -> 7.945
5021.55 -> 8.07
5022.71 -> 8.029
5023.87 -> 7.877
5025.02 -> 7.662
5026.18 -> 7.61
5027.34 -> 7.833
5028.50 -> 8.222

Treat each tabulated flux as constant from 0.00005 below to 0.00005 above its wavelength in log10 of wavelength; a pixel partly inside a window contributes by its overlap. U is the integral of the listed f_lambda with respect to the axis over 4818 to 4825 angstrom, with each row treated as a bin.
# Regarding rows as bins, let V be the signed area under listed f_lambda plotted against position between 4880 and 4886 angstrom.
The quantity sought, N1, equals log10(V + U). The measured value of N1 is 2.03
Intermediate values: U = 58.6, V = 49.1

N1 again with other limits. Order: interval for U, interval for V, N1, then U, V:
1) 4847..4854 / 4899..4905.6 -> 2.03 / 53.0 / 54.7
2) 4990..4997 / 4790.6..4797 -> 2.04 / 57.6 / 53.3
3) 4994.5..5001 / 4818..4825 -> 2.05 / 54.2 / 58.6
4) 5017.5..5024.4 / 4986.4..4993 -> 2.03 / 54.2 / 52.1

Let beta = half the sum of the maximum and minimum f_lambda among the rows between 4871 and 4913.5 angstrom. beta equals 7.8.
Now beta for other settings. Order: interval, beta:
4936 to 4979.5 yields 8.3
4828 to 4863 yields 7.1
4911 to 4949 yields 7.9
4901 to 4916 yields 8.1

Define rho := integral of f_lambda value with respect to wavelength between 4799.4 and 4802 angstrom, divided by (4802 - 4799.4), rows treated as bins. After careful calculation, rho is 7.86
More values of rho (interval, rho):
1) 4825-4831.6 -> 8.24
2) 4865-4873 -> 6.97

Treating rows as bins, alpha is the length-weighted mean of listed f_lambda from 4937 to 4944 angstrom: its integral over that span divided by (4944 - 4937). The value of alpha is 8.85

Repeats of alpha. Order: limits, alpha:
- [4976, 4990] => 7.94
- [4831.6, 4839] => 6.84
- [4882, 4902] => 8.21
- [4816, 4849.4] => 7.78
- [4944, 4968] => 8.03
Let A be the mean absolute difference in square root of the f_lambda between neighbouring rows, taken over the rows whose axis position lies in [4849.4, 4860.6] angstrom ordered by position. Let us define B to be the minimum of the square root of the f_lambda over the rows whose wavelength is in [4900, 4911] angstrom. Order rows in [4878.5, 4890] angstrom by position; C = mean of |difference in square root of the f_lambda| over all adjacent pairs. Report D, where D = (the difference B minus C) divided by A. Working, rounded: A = 0.045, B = 2.75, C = 0.019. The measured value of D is 60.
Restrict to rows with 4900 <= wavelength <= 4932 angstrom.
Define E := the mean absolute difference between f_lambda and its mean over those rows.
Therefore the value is 0.46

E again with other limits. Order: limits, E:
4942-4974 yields 0.40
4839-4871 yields 0.52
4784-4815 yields 0.25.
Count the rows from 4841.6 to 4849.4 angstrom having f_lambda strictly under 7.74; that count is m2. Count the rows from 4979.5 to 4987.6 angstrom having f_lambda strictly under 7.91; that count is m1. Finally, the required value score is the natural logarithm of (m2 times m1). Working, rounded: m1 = 5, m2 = 3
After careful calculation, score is 2.7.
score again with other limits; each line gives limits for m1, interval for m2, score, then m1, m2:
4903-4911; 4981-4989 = 2.7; 3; 5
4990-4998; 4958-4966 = 1.1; 1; 3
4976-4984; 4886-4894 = 2.5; 3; 4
